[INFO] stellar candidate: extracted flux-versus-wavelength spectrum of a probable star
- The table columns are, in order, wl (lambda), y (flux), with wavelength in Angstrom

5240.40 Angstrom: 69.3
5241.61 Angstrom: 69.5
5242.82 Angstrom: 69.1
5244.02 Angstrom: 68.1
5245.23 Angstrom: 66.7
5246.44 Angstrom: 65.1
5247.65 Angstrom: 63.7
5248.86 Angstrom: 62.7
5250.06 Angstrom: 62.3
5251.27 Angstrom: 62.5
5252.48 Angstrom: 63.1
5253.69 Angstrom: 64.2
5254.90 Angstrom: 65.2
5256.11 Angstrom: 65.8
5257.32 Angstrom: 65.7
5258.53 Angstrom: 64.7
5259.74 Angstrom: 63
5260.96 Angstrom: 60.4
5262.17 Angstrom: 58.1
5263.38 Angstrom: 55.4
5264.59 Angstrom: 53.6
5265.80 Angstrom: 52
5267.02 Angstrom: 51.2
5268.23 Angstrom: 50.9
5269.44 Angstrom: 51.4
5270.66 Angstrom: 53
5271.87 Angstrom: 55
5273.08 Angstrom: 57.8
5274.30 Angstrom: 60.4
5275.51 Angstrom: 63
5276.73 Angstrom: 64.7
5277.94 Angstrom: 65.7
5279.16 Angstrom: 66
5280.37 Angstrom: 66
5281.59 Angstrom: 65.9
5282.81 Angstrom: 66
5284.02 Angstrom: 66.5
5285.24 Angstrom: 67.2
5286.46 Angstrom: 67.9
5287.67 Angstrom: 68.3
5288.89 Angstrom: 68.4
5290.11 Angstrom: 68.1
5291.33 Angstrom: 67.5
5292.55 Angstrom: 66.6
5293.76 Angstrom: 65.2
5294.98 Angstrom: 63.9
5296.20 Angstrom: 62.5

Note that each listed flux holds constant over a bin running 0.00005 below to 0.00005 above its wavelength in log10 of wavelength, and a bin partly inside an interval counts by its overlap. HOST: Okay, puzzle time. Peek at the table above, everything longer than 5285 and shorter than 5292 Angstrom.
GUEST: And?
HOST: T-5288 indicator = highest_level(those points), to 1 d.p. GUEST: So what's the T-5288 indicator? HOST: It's 68.4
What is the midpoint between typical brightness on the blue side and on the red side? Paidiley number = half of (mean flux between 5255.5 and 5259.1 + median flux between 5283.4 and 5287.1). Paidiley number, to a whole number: 66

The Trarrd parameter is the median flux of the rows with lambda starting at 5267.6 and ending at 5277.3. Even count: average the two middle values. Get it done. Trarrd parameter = 56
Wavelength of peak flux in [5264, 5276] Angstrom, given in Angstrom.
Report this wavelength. 5275.51 Angstrom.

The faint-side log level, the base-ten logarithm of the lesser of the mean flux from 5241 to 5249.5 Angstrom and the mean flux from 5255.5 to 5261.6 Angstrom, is 1.81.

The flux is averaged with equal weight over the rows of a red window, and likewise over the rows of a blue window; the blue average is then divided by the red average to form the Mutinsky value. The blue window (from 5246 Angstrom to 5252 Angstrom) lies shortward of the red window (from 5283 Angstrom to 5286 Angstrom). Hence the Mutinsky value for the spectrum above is 0.95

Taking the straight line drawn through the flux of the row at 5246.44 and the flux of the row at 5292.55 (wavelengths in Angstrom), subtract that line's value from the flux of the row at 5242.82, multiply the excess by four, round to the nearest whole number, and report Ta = 16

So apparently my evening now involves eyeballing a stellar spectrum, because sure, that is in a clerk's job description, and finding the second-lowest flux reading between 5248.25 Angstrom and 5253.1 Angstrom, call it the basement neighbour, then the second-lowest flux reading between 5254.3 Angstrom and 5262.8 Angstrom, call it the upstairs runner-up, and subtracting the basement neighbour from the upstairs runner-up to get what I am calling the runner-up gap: -2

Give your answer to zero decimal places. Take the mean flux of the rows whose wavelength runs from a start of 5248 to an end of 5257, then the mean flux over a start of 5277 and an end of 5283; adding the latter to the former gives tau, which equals 130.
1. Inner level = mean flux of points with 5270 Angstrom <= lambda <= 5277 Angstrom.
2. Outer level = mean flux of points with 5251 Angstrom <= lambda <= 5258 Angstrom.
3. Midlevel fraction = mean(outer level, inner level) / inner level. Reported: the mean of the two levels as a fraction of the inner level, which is 1.05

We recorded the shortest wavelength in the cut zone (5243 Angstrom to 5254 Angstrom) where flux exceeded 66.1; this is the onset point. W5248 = 5244.02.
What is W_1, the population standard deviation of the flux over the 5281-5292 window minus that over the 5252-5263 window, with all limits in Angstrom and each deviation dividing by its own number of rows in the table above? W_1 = -1.5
